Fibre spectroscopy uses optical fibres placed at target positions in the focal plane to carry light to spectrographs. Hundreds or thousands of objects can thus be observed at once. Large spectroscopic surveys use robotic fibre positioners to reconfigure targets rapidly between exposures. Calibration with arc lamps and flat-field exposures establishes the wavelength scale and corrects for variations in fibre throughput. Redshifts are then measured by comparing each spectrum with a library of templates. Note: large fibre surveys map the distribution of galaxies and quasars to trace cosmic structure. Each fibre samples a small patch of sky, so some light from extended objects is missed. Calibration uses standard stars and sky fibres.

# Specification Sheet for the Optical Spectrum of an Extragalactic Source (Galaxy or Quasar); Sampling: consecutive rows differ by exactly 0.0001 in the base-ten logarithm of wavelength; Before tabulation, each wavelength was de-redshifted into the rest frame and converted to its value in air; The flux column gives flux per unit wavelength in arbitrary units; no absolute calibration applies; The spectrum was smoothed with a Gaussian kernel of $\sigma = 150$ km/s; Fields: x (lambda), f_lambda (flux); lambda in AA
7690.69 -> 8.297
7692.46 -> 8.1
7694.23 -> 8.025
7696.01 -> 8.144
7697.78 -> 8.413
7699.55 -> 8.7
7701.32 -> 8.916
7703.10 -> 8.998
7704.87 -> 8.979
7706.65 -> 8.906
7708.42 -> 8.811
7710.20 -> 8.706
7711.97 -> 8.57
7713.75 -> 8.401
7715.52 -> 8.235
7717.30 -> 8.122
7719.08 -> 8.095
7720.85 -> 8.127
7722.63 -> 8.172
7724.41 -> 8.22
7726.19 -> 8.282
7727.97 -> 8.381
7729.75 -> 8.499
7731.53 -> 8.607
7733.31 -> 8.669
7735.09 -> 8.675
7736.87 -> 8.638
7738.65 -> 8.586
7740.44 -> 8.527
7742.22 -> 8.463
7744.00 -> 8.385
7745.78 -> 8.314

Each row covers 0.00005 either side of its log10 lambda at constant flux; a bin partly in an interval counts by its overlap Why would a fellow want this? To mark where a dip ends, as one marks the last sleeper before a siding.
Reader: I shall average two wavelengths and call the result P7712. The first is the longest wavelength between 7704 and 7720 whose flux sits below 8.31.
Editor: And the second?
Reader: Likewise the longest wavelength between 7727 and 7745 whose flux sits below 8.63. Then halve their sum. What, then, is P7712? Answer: 7731.5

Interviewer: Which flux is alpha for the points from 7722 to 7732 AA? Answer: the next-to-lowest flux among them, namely 8.22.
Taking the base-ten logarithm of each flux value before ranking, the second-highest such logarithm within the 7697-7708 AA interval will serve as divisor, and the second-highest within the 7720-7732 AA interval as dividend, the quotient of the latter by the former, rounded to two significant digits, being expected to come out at 0.97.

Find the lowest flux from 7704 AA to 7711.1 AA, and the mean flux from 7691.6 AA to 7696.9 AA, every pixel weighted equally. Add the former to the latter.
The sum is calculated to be 16.8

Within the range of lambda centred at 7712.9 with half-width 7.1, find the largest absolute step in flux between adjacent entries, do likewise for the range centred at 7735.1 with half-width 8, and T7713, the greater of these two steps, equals 0.17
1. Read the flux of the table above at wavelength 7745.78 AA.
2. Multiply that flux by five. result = 41.6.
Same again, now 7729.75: 42.5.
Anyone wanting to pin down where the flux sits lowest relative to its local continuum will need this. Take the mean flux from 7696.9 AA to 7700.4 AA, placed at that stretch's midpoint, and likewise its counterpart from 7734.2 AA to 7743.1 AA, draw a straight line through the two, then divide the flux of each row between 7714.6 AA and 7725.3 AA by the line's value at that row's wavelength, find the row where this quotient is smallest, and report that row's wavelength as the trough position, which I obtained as 7719.08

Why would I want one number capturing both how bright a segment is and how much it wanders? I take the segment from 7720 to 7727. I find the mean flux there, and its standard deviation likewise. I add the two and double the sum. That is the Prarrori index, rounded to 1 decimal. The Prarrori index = 16.5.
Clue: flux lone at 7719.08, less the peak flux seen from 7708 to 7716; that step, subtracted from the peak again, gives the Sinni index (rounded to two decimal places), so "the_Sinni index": 9.53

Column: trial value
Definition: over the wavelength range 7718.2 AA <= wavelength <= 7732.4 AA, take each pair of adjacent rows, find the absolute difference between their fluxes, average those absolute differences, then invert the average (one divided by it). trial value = 13.7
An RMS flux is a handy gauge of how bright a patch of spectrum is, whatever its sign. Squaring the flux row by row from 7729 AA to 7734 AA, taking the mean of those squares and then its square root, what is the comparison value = 8.59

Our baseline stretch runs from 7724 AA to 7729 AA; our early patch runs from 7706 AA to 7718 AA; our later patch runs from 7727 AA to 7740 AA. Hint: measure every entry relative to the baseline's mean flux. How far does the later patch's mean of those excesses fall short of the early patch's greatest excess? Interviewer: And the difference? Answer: 0.33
